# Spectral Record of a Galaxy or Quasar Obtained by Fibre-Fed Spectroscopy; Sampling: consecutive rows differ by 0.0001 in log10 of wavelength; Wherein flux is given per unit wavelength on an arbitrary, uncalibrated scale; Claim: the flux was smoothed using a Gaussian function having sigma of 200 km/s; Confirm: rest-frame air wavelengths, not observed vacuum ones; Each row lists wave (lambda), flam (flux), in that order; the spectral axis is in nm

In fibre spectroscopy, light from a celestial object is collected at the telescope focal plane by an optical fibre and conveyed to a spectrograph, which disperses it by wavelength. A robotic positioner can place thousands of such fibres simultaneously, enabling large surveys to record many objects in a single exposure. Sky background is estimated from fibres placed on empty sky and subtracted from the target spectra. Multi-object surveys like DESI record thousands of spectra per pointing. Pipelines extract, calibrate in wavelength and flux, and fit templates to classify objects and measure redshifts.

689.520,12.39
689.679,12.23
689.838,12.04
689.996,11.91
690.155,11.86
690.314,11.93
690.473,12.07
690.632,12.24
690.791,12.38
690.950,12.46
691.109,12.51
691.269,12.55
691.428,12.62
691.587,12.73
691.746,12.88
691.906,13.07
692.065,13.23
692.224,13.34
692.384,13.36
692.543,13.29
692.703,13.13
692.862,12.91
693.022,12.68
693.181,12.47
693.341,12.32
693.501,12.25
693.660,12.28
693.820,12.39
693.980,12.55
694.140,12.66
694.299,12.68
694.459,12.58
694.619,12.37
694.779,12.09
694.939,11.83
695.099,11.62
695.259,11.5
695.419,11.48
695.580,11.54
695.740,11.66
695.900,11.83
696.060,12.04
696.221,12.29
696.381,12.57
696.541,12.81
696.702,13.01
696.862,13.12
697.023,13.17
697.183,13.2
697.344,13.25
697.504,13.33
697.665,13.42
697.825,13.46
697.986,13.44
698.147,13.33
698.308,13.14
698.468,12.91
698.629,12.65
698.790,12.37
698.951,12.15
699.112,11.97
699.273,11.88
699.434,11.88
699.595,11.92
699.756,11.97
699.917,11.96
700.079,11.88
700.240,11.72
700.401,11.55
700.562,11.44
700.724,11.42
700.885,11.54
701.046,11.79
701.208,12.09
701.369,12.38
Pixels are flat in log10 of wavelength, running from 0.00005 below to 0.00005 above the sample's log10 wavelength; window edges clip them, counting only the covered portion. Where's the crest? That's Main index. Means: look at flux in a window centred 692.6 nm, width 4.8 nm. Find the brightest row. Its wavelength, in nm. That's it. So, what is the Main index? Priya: 692.384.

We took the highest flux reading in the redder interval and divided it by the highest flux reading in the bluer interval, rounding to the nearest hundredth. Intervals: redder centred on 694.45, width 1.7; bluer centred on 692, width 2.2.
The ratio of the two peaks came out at 0.95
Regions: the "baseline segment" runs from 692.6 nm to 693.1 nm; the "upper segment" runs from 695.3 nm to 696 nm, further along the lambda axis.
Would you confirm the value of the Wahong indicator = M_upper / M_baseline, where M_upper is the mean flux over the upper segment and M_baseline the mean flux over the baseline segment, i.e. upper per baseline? 0.90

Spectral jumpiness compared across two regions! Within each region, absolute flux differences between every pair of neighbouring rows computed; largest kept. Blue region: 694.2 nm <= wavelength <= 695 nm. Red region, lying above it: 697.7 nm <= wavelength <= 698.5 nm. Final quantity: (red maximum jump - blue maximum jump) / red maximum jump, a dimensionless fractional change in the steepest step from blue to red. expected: -0.22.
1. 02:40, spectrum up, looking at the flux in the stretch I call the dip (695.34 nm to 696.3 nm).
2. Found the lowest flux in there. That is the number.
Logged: 11.48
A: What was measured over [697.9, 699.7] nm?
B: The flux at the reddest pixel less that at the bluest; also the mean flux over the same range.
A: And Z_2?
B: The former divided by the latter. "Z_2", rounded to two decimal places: -0.12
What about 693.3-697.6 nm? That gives 0.08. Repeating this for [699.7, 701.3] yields 0.01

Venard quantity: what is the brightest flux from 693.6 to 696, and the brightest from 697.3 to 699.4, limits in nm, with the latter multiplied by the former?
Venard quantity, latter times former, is 171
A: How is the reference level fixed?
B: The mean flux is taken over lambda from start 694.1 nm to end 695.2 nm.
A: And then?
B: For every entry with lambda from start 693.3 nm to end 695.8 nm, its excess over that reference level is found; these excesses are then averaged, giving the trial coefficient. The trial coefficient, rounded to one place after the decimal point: -0.1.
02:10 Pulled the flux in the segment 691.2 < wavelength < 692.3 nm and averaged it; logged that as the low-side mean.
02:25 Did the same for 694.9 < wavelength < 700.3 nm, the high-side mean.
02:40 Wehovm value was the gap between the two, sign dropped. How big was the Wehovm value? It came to 0.50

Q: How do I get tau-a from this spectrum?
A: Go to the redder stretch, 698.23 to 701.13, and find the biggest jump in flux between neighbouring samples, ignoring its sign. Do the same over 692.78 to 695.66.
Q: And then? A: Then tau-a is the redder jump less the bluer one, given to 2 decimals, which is 0.00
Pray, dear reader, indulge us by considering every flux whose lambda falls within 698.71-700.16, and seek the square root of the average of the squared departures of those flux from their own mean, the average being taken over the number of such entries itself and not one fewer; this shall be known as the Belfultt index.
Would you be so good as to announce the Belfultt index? 0.15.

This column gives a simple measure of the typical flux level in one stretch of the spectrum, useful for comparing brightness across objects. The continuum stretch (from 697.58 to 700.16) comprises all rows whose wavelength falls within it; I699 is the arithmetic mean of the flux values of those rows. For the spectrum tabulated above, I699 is 12.5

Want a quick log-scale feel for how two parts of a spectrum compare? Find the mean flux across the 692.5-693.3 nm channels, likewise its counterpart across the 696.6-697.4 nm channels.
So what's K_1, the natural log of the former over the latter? -0.02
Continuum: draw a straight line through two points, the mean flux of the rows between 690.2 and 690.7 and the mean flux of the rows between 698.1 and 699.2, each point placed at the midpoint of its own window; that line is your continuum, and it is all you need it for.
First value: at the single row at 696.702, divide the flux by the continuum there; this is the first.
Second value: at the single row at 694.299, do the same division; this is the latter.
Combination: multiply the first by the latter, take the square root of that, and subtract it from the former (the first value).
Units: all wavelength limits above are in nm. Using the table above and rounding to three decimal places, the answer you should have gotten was 0.006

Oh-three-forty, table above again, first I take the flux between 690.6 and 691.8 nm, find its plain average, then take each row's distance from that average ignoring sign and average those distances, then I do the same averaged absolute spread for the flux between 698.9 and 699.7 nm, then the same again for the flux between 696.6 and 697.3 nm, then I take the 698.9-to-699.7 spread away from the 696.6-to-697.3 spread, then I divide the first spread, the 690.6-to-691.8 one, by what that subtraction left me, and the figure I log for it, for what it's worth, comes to -7.4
